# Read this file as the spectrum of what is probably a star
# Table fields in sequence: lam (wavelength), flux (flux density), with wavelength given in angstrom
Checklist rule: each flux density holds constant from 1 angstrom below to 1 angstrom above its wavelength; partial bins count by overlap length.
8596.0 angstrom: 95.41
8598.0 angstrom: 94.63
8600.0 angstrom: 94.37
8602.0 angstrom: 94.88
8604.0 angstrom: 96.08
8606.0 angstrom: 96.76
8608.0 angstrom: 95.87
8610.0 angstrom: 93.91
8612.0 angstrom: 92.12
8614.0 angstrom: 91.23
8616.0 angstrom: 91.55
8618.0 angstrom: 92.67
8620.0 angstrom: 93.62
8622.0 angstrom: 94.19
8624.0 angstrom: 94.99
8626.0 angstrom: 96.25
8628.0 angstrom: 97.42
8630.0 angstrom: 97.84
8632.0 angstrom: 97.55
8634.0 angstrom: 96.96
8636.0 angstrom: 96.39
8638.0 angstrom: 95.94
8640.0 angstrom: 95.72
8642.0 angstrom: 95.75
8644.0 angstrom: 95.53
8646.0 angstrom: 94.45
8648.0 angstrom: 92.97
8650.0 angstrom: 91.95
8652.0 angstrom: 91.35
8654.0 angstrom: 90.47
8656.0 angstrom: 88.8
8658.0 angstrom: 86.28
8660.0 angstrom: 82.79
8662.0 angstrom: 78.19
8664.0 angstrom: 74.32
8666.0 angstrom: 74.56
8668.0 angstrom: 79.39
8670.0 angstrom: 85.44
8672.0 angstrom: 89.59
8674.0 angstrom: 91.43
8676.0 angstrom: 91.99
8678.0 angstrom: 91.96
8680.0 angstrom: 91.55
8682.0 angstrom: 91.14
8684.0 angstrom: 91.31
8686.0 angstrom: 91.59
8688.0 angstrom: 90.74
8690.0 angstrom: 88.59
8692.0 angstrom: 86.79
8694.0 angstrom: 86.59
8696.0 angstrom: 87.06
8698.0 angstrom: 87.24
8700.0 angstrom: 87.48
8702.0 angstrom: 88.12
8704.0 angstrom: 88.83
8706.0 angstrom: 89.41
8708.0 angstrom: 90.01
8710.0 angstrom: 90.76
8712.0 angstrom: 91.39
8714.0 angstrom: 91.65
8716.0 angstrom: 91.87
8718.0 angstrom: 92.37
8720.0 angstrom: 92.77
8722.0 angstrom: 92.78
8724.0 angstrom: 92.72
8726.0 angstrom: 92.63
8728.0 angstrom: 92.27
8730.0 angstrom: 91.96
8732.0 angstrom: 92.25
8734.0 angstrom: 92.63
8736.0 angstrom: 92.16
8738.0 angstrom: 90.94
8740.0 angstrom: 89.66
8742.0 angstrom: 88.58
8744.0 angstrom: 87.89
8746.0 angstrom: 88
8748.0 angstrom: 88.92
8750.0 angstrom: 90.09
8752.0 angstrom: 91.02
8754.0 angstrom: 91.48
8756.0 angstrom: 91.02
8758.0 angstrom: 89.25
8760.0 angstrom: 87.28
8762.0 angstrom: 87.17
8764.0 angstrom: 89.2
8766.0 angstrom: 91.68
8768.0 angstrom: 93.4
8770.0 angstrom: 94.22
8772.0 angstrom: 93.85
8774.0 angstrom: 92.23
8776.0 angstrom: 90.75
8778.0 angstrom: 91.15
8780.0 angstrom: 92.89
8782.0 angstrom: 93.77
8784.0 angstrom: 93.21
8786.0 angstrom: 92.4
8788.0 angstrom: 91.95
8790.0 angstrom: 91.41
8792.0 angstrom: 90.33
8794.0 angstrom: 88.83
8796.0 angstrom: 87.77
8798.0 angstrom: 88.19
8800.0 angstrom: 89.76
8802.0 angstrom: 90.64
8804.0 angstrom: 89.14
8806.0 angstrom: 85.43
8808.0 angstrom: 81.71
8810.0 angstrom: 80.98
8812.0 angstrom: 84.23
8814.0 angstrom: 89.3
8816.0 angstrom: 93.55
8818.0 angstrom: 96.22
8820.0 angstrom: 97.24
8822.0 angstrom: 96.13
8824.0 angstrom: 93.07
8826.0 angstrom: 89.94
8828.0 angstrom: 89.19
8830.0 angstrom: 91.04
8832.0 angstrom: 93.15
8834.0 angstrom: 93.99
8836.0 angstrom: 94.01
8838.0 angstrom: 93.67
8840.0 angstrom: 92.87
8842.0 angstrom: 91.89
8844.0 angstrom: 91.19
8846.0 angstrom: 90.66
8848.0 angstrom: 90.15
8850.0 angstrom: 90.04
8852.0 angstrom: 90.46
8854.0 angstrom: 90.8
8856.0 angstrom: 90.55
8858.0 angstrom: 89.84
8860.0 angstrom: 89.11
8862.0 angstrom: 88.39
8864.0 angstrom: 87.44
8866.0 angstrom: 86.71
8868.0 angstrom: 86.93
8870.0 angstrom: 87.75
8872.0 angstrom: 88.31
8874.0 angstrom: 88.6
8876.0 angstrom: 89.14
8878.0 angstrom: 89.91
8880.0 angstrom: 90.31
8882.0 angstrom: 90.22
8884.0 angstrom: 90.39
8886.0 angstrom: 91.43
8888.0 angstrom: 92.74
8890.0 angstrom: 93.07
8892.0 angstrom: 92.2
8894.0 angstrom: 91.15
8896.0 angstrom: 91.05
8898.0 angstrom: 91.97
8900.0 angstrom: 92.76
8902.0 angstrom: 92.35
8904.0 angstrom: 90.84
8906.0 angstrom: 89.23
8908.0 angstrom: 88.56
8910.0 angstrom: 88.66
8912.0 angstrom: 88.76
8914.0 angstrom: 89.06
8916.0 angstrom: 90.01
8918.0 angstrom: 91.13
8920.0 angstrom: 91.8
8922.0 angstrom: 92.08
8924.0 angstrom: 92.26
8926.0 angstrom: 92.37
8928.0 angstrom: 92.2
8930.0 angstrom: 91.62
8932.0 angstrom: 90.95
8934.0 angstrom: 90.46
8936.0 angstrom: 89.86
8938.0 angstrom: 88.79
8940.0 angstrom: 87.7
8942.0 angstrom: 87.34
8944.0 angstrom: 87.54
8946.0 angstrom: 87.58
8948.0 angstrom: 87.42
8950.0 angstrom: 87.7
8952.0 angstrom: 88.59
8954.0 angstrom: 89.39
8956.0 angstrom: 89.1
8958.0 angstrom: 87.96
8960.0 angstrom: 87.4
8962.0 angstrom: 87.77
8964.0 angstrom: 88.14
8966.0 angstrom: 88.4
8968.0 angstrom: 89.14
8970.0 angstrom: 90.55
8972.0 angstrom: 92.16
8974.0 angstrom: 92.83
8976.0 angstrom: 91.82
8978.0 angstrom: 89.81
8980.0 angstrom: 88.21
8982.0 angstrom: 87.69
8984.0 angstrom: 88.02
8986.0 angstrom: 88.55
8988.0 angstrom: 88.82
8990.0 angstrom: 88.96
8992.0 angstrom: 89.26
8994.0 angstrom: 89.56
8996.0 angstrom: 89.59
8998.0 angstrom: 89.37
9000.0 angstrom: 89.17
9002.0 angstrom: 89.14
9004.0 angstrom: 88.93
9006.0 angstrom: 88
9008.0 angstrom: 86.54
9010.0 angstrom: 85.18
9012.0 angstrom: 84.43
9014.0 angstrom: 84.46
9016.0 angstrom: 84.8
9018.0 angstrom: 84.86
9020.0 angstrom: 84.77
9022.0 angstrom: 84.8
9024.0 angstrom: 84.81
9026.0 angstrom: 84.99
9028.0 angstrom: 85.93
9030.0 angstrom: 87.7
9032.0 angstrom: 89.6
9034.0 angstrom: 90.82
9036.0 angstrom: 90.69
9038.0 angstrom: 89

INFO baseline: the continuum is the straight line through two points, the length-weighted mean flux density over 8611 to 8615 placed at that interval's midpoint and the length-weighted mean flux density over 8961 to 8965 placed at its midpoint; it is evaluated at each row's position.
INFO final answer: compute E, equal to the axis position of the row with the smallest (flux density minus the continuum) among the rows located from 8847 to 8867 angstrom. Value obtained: 8866.0 angstrom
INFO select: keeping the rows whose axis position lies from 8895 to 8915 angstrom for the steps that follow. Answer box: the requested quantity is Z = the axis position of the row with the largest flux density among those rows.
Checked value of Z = 8900.0 angstrom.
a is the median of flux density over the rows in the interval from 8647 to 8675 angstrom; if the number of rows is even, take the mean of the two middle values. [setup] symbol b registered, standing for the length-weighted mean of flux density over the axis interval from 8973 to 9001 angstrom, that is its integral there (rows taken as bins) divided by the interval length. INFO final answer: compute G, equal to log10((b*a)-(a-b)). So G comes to 3.89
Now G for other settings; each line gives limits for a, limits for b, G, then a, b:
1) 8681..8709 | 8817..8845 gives 3.92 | 88.7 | 93.1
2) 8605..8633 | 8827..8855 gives 3.94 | 94.6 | 91.7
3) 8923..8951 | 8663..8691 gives 3.89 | 89.3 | 87.4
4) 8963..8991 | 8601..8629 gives 3.92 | 88.9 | 94.4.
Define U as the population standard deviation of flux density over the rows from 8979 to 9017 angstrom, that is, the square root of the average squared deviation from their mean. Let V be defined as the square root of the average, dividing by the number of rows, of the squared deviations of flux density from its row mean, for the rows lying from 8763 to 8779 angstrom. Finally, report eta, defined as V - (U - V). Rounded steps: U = 1.76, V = 1.6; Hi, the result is 1.4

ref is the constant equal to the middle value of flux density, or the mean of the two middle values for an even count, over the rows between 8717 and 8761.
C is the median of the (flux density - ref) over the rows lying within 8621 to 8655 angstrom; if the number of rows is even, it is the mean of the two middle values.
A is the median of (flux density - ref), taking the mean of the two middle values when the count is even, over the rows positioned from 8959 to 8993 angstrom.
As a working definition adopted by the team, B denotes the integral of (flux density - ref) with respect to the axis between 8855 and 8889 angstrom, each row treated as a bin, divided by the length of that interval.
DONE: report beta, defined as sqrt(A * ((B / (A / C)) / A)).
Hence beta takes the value 1.9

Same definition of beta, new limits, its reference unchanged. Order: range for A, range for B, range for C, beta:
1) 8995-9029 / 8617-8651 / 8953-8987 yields 1.3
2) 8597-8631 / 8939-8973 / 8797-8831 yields 1.1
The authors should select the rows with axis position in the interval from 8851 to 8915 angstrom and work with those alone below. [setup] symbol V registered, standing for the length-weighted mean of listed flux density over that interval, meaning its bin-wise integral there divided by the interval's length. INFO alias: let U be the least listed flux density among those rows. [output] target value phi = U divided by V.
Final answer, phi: 0.96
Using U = 86.71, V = 90.0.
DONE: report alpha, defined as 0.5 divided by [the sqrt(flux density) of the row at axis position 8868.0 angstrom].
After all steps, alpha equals 0.0536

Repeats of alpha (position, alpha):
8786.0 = 0.0520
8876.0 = 0.0530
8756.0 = 0.0524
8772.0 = 0.0516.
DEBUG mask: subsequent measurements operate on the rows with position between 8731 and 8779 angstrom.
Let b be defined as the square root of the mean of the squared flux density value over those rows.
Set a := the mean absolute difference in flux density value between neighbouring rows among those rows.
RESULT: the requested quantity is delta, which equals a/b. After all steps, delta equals 0.011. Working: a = 1.0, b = 90.6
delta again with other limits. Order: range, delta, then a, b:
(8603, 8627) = 0.011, 1.0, 94.1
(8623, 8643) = 0.006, 0.6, 96.5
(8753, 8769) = 0.017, 1.5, 90.1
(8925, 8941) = 0.007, 0.7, 90.5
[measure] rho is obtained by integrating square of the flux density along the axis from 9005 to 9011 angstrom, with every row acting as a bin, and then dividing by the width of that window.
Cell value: 7496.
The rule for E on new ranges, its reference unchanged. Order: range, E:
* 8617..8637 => 8618.0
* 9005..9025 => 9012.0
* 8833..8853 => 8850.0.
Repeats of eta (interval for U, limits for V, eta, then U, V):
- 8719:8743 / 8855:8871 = 1.3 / 1.30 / 1.3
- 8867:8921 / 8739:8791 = 2.5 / 1.65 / 2.1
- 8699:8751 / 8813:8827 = 4.0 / 1.77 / 2.9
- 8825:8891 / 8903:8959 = 1.3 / 1.96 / 1.7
